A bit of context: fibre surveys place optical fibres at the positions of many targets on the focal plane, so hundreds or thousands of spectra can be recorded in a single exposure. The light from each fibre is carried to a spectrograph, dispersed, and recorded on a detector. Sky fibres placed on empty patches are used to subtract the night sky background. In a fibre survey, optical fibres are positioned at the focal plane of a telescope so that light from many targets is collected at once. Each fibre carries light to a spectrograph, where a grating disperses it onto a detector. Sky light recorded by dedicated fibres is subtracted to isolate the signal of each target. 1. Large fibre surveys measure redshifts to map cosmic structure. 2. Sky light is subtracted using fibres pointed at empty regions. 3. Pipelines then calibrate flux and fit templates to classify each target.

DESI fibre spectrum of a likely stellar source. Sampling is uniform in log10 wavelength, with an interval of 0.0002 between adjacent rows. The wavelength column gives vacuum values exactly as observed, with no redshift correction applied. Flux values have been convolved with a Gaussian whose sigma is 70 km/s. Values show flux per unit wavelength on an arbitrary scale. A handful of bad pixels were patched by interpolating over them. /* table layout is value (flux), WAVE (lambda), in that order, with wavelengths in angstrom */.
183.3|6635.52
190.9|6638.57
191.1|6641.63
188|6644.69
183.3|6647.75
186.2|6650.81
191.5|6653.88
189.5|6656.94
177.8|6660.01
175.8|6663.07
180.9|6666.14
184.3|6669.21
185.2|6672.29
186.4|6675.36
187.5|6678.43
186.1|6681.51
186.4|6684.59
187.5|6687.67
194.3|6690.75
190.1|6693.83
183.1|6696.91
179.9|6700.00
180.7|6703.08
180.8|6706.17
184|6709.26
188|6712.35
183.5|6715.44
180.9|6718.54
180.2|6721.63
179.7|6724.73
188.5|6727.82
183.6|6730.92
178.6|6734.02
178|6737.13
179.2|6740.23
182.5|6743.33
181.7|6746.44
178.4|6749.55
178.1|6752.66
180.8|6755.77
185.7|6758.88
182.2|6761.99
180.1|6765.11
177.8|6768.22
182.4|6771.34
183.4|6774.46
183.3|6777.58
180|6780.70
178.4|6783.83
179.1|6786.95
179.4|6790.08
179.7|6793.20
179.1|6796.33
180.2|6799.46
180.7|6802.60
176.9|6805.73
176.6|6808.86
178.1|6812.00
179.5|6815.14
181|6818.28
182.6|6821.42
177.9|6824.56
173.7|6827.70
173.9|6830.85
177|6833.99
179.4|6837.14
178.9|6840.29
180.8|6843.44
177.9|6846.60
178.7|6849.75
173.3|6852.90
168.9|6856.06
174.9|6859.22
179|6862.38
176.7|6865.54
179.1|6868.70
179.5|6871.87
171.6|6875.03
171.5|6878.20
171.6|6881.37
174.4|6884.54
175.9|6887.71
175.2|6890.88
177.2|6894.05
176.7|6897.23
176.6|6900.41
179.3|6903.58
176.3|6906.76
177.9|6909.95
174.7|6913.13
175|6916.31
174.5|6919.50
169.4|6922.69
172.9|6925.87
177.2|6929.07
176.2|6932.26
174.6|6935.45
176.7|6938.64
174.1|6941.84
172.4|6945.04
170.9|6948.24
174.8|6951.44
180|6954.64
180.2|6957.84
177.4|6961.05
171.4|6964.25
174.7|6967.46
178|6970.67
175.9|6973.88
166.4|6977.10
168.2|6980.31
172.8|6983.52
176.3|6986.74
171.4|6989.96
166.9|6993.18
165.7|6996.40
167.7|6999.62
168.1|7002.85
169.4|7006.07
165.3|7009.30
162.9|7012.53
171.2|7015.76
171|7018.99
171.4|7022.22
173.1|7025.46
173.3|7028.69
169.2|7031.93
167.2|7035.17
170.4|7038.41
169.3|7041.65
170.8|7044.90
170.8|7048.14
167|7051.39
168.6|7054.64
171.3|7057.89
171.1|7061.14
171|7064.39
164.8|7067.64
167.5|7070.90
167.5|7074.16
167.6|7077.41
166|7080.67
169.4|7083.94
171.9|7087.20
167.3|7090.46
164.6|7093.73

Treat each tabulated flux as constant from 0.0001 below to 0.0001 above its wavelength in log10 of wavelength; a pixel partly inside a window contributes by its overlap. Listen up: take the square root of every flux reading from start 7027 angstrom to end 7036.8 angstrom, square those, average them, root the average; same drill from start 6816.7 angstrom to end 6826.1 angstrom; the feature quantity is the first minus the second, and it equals -0.40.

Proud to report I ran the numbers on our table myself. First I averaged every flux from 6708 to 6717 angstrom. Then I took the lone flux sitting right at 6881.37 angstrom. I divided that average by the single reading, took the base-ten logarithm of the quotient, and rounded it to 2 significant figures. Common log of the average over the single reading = 0.033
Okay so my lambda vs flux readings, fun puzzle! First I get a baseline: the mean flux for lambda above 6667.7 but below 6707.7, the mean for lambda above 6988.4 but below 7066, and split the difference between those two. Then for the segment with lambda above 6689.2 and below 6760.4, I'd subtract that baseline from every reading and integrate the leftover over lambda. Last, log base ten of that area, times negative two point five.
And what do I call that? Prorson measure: -6.4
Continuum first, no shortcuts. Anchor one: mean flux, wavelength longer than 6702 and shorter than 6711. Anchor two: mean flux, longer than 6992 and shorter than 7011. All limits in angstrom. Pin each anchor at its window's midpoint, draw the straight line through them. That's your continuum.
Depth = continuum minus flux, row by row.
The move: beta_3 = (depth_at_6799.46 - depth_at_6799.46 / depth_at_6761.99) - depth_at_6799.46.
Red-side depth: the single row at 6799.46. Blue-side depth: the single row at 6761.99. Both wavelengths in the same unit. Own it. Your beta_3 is -1.0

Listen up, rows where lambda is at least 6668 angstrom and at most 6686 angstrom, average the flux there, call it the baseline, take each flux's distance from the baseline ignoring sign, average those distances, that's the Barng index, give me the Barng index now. 0.8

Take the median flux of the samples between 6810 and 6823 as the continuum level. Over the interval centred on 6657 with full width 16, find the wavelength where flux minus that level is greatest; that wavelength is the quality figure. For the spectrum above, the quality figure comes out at 6653.88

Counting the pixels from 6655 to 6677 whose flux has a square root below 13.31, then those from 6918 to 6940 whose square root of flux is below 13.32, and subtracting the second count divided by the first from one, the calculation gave -6.0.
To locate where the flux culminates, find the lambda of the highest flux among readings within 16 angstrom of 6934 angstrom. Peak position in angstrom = 6929.07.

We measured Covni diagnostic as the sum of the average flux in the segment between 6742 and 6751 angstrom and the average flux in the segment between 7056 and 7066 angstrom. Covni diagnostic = 352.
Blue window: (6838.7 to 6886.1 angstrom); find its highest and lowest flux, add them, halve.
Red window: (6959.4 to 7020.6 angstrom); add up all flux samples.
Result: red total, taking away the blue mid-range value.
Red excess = 3066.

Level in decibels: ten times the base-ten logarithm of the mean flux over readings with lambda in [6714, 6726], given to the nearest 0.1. 22.6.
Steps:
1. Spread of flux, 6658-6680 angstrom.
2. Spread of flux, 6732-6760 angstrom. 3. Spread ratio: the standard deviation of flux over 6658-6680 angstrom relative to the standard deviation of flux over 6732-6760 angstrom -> 1.7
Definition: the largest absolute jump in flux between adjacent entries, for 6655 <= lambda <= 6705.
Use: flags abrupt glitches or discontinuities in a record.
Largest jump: 12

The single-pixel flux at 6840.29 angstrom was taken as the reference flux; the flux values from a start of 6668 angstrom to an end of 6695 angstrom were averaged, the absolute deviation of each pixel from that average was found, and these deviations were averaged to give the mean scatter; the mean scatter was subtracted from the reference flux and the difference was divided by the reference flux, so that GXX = 0.988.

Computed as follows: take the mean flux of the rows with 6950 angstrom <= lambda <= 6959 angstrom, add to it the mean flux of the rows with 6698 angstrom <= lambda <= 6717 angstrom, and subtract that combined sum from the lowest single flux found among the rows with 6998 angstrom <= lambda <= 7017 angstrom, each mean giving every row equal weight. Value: -198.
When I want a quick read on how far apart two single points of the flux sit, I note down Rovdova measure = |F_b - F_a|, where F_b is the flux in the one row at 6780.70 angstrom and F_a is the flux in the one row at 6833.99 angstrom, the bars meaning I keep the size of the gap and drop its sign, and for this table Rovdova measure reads 3.0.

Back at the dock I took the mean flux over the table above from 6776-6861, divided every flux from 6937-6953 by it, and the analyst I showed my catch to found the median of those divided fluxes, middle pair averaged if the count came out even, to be 0.98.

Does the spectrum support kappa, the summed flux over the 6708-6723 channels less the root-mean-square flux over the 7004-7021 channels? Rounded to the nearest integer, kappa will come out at 749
